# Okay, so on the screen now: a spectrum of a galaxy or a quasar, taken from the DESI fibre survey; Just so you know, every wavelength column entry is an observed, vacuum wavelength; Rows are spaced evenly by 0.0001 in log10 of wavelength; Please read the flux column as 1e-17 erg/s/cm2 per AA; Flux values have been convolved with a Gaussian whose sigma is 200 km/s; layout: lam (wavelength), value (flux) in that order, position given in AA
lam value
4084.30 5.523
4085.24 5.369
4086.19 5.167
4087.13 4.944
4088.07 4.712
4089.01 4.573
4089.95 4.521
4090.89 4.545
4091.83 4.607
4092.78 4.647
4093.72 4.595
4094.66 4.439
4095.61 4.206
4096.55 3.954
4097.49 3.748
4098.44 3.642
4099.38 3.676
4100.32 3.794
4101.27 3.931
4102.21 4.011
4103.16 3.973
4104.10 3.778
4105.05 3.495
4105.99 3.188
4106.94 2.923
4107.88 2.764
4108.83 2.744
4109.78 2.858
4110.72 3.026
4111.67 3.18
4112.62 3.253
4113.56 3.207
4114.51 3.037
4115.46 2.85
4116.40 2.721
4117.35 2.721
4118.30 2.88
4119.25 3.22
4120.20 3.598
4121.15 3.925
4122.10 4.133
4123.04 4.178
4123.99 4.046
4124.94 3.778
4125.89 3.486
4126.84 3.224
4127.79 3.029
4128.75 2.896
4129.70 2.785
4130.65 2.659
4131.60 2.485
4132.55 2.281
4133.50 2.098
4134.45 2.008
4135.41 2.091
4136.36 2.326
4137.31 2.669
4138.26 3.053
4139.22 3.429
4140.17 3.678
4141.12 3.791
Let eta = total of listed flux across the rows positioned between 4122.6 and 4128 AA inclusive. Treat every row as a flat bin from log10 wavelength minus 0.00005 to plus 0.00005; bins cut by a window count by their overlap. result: 22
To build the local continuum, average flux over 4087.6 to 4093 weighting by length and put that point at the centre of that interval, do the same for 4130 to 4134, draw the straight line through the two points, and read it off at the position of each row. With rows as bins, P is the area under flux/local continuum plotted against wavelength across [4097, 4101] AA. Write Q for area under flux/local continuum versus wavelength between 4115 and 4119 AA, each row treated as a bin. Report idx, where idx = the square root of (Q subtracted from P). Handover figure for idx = 0.26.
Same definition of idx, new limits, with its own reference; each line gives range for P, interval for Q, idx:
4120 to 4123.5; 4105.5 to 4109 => 1.41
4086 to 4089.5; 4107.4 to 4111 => 0.85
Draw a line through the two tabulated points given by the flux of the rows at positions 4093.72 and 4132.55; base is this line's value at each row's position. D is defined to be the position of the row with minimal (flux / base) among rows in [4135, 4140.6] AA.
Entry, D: 4135.41 AA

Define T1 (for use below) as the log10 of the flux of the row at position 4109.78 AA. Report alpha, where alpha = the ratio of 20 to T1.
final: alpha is 43.9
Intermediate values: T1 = 0.46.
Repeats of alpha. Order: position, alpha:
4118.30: 43.5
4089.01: 30.3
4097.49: 34.9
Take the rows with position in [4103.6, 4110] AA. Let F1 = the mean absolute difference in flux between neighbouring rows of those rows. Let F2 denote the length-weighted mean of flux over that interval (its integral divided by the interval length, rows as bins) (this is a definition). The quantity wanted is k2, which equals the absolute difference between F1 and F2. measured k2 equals 2.9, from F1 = 0.19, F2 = 3.1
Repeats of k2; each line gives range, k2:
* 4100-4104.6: 3.8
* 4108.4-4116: 2.9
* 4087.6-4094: 4.5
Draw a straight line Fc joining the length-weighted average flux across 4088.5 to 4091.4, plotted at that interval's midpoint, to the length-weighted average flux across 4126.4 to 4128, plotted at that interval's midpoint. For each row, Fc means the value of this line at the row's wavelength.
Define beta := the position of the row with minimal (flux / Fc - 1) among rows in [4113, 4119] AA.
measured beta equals 4116.40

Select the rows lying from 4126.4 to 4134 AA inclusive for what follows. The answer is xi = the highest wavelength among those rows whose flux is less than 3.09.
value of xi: 4133.50 AA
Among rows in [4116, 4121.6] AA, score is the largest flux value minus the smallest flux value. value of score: 1.2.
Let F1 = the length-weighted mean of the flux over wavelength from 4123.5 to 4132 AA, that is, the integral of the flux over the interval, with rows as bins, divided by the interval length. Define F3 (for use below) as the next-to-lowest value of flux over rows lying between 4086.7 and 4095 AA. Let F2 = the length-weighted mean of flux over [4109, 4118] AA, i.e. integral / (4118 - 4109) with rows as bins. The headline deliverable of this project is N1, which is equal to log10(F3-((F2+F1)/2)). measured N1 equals 0.16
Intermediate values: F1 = 3.2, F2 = 2.97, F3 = 4.521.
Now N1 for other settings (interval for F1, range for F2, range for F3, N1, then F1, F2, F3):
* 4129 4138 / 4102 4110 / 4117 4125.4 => -1.53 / 2.4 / 3.29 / 2.88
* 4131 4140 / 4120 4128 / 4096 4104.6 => -0.27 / 2.5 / 3.74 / 3.676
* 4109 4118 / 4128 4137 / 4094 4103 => -0.01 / 3.0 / 2.43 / 3.676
